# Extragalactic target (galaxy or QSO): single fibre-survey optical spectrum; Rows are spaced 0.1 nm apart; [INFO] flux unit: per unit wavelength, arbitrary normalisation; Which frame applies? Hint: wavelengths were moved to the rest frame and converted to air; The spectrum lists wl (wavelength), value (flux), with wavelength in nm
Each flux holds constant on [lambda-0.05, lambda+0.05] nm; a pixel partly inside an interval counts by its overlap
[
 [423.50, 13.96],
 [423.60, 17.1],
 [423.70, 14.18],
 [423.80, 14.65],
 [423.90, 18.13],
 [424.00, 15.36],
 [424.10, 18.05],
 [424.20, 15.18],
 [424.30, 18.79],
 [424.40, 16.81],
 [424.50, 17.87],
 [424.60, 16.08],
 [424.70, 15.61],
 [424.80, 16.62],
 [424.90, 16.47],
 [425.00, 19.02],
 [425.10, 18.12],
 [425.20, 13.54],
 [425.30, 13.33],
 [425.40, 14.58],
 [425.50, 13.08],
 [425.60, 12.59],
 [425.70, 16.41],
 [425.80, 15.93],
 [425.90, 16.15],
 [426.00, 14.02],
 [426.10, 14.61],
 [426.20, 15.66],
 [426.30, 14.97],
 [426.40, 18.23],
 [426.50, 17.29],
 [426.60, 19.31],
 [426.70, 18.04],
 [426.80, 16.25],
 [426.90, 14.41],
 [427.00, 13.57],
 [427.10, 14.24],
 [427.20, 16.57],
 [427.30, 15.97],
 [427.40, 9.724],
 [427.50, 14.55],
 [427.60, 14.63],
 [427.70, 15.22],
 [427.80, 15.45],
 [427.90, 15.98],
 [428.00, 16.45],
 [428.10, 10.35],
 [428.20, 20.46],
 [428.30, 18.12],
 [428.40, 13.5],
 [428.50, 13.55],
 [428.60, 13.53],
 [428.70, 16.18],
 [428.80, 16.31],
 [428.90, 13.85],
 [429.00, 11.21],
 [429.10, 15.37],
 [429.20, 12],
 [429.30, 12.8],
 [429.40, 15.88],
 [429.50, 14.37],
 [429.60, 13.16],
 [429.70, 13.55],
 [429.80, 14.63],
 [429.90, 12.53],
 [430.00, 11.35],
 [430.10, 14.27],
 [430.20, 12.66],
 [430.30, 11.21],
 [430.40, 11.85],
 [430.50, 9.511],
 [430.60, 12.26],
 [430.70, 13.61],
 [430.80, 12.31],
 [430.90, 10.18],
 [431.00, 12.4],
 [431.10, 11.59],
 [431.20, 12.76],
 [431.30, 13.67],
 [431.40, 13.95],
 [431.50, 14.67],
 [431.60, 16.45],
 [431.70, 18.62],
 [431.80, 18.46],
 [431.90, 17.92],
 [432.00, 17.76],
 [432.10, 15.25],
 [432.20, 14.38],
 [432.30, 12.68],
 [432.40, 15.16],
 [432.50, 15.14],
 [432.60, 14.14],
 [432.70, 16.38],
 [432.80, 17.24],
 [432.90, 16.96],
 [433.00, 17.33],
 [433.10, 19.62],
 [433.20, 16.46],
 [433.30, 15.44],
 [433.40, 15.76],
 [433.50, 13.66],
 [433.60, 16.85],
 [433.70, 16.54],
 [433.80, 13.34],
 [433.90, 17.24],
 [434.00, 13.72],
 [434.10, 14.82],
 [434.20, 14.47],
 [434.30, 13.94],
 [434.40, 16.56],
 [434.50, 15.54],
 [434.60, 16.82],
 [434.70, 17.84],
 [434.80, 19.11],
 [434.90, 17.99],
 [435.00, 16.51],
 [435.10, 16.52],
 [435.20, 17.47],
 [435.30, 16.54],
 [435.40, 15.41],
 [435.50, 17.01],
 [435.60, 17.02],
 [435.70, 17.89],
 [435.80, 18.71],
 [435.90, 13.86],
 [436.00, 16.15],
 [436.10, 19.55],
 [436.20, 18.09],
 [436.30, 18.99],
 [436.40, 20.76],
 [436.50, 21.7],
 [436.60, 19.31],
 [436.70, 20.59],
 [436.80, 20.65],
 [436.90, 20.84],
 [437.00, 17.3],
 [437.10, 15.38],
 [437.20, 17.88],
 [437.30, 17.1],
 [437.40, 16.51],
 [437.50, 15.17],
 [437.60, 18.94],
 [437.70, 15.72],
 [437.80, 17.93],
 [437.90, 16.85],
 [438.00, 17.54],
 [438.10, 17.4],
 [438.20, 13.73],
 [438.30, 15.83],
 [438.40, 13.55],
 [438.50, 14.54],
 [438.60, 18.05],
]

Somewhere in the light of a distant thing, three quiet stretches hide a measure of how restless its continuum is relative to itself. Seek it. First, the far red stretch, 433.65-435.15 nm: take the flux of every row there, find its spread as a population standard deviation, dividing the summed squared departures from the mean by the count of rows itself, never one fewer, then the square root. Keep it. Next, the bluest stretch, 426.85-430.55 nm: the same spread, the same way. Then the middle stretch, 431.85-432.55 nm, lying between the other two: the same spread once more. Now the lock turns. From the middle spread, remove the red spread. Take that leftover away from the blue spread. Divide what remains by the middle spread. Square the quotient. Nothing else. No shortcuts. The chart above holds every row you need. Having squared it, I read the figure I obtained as 1.7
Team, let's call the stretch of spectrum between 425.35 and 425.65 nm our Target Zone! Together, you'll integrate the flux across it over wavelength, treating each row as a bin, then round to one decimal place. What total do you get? 4.0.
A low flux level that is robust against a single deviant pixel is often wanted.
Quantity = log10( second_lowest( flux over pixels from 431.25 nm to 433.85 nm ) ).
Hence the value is 1.13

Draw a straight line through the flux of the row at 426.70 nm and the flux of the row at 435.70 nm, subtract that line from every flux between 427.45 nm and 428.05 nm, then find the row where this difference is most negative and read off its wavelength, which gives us 427.50 nm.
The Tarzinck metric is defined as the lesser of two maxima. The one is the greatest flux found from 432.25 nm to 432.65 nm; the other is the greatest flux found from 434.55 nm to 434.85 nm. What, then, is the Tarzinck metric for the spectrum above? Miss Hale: 15.2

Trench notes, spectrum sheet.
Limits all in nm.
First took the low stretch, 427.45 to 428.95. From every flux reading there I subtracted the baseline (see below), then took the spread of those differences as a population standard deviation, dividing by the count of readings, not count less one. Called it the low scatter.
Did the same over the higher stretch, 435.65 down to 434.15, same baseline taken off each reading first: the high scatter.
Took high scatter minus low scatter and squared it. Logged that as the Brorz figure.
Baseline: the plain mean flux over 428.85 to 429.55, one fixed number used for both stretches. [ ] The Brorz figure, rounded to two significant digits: 0.89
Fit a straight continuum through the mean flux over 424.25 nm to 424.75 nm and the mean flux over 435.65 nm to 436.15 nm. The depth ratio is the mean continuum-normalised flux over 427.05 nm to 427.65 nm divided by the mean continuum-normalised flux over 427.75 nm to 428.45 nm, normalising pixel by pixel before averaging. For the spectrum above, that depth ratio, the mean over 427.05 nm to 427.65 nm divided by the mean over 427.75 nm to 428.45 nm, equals 0.91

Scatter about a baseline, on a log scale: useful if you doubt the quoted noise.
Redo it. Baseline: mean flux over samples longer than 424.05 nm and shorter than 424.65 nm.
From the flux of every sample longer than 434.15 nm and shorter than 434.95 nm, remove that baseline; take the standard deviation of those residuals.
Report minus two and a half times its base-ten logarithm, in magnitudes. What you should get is -0.6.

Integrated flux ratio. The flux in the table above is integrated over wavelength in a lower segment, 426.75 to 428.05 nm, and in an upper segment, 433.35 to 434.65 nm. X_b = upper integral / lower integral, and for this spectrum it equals 1.03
